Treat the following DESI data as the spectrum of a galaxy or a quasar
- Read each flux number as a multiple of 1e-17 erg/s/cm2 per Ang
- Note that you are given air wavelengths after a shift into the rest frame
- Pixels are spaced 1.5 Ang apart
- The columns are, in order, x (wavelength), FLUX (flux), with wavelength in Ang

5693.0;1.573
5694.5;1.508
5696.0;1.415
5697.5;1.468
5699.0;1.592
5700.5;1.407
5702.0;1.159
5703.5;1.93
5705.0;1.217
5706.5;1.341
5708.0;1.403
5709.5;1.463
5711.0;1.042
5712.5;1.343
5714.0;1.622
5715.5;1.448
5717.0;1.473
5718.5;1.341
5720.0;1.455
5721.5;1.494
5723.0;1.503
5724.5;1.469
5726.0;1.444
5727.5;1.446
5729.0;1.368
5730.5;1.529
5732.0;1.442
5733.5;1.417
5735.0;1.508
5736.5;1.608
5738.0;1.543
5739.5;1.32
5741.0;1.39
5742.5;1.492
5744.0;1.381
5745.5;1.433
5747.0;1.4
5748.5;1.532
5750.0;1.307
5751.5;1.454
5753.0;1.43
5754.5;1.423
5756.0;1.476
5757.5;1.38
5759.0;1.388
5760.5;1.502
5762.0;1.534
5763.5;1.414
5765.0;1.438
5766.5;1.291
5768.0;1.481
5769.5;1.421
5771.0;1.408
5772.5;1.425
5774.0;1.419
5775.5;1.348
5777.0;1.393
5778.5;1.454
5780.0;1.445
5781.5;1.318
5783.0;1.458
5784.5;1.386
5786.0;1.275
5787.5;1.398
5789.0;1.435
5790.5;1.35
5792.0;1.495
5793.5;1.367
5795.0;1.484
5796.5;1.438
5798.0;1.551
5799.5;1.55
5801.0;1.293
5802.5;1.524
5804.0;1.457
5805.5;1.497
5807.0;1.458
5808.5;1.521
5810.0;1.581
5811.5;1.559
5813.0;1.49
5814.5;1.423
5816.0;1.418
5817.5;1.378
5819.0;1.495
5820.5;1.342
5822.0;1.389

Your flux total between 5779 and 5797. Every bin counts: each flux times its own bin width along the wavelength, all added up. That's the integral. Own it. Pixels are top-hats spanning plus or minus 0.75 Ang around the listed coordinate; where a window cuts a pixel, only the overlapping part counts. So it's 25.3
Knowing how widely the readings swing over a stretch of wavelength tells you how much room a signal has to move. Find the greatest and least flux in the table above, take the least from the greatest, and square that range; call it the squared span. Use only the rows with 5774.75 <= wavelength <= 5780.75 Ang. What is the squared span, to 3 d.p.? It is 0.011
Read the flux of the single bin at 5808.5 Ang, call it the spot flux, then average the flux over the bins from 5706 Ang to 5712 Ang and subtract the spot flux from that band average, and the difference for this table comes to -0.21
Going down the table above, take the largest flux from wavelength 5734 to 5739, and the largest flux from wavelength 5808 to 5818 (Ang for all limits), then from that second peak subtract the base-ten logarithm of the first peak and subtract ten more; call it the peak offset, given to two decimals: -8.63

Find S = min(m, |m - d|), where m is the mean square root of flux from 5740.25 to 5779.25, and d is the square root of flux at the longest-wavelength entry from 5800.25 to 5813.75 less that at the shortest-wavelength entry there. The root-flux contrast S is 1.11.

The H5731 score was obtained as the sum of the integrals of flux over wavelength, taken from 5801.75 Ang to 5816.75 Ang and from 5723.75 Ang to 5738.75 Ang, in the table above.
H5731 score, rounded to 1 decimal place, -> 44.6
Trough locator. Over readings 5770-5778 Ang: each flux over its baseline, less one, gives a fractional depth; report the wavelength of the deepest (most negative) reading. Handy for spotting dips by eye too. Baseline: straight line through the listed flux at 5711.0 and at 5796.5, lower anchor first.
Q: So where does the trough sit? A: 5775.5 Ang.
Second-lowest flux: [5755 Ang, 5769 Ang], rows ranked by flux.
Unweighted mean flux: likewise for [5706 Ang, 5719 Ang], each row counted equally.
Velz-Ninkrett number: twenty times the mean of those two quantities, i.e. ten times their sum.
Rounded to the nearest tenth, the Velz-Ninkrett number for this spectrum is 27.7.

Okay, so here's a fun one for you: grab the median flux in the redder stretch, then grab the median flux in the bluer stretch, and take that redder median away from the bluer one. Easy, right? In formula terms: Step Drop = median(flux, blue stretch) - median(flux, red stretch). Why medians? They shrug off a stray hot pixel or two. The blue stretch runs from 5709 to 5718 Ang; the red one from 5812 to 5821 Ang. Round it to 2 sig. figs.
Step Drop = 0.035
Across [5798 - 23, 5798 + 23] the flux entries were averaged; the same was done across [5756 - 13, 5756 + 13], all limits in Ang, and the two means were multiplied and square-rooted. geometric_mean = 1.43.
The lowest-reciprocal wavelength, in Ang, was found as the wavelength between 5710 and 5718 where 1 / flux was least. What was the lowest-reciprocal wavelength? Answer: 5714.0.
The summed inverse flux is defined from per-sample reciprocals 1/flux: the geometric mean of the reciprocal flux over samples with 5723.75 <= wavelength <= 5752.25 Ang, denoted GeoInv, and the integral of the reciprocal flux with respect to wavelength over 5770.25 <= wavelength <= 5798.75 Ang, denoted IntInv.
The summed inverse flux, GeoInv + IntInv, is 20.9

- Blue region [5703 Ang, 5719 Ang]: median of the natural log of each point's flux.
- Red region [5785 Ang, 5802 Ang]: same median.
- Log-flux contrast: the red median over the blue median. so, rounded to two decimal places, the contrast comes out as 1.07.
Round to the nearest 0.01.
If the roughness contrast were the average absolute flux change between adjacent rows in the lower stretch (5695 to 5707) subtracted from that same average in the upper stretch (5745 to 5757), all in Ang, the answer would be -0.23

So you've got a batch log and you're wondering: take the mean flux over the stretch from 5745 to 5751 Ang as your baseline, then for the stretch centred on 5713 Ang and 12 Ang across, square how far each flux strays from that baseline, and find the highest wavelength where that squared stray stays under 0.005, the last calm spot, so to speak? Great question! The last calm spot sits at 5717.0 Ang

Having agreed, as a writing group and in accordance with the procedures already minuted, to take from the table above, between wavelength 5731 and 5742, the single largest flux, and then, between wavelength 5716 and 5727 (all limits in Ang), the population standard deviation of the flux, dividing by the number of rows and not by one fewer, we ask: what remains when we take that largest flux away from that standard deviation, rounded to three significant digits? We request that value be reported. -1.56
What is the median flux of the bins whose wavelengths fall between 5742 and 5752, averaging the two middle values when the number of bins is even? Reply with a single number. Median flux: 1.43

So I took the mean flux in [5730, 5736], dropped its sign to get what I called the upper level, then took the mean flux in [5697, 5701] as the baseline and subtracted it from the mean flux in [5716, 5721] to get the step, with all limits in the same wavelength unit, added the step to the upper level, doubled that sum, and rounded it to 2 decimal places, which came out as 2.82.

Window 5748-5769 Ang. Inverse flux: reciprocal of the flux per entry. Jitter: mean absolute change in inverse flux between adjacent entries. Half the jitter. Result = 0.0229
